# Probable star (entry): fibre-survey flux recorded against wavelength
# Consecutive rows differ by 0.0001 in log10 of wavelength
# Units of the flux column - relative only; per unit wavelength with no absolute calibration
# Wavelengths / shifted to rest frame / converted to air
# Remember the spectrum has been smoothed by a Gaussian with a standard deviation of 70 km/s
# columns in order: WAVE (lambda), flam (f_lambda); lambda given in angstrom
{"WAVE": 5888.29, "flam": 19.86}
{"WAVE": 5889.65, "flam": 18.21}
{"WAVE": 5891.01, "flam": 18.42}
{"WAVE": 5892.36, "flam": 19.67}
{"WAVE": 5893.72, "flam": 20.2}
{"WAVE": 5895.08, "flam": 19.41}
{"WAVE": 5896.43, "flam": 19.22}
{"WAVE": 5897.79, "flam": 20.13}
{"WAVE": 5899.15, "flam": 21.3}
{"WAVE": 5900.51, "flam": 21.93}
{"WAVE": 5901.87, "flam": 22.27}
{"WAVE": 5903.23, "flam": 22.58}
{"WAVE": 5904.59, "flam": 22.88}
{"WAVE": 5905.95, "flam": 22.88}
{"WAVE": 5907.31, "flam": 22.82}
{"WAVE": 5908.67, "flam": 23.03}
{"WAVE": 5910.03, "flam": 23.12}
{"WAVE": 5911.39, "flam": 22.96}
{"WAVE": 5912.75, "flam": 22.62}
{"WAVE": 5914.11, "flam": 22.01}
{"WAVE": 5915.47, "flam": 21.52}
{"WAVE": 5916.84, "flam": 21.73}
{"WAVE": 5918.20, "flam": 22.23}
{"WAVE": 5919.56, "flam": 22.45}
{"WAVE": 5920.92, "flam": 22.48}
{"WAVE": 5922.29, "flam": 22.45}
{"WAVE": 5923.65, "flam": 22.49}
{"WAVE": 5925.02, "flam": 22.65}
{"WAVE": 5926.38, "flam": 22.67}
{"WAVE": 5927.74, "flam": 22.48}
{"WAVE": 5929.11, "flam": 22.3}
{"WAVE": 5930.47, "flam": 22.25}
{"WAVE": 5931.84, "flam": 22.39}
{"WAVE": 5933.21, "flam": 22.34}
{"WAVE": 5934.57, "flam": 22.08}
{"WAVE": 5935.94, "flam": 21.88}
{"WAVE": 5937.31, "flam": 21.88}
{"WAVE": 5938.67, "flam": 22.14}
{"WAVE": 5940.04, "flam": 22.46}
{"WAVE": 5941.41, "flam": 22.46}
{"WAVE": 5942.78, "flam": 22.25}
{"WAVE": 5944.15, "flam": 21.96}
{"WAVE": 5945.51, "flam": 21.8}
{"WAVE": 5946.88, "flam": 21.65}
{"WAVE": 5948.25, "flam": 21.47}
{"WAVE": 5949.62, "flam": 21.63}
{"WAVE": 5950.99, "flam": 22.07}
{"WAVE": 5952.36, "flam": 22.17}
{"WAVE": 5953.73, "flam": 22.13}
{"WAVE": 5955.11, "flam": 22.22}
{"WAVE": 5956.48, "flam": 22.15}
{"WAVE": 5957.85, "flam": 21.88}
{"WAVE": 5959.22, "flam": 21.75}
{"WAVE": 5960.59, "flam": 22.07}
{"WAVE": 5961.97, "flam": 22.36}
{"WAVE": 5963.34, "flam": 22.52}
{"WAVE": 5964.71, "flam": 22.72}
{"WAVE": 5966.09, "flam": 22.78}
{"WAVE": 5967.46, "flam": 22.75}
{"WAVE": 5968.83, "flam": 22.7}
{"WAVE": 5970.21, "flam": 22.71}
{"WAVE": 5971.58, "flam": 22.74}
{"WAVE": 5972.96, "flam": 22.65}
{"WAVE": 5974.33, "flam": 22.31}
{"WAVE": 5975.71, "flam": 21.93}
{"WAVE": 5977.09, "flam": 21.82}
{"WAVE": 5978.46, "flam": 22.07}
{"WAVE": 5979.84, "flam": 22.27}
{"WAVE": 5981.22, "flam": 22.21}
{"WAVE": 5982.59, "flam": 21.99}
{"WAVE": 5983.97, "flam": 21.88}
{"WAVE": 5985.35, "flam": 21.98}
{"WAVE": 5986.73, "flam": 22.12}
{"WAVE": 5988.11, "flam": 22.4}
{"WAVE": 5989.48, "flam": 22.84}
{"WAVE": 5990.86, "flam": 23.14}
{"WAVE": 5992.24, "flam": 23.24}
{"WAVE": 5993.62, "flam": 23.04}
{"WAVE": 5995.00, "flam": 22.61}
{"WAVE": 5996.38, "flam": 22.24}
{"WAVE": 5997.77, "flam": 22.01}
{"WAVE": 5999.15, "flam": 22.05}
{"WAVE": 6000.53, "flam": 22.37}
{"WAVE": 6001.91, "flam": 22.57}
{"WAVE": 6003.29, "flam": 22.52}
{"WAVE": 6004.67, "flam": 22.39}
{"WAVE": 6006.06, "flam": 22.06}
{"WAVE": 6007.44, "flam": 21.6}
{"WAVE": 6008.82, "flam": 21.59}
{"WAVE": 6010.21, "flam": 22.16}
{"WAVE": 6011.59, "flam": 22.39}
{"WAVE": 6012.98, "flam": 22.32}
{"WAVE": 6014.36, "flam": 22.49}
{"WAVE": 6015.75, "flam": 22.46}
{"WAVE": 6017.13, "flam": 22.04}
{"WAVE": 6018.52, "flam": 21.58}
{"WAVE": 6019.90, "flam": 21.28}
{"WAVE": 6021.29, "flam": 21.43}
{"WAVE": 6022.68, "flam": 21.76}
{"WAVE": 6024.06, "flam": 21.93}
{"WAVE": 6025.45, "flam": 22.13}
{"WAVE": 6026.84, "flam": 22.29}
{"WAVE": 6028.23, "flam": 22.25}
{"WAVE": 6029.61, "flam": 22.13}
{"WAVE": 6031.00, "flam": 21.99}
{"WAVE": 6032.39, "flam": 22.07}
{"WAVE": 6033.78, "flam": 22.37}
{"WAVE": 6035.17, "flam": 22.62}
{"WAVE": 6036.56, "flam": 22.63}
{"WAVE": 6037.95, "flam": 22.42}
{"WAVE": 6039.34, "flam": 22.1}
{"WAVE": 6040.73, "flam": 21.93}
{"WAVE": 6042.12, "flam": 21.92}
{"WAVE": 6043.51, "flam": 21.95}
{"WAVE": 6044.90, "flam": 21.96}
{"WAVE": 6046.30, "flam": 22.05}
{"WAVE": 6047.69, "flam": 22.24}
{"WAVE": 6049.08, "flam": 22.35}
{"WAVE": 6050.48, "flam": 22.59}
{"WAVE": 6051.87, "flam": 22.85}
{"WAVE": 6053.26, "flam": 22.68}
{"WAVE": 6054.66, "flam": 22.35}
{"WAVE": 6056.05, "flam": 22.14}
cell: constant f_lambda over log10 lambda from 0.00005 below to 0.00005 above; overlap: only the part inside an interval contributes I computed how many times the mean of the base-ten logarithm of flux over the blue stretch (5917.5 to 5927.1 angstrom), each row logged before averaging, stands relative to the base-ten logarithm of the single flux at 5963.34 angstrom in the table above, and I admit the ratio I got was 1.00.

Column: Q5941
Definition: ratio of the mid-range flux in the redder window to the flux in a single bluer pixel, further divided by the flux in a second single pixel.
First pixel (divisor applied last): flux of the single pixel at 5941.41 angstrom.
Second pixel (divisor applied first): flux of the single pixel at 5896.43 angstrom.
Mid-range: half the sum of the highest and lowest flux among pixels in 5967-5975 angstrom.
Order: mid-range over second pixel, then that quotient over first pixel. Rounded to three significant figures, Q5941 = 0.0522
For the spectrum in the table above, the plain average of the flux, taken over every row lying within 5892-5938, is 22.0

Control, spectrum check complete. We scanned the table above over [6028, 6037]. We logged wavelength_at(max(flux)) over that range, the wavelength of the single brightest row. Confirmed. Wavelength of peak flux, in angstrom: 6036.56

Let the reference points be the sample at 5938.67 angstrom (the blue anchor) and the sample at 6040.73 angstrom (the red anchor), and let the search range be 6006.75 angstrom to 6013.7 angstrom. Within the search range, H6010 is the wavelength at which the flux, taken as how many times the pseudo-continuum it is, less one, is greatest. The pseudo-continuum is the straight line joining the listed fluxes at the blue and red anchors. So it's 6011.59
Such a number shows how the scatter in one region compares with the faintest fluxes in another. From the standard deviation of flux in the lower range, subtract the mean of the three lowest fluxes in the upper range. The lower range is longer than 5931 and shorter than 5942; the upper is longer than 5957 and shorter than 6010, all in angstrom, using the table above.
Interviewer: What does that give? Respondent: -21.4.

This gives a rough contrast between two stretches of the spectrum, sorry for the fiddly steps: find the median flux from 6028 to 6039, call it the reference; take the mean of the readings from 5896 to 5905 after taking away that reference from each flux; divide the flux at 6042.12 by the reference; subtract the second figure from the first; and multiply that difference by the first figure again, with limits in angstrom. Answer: 1.5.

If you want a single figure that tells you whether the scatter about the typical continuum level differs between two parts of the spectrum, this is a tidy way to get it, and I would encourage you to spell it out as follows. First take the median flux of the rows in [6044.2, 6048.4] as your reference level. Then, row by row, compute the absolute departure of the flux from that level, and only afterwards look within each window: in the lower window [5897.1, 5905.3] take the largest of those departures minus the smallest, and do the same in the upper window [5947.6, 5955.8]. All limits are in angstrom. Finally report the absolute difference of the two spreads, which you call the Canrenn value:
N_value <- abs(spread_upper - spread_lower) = 1.24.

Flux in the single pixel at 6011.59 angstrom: 22.39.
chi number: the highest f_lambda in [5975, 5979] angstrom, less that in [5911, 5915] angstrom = -0.89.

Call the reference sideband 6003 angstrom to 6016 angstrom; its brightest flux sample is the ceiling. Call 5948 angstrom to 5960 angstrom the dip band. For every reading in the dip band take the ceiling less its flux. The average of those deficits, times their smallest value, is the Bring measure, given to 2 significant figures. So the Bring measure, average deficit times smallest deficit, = 0.17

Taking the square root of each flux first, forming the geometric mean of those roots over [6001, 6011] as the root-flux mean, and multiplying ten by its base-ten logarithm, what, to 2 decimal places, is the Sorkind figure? 6.72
